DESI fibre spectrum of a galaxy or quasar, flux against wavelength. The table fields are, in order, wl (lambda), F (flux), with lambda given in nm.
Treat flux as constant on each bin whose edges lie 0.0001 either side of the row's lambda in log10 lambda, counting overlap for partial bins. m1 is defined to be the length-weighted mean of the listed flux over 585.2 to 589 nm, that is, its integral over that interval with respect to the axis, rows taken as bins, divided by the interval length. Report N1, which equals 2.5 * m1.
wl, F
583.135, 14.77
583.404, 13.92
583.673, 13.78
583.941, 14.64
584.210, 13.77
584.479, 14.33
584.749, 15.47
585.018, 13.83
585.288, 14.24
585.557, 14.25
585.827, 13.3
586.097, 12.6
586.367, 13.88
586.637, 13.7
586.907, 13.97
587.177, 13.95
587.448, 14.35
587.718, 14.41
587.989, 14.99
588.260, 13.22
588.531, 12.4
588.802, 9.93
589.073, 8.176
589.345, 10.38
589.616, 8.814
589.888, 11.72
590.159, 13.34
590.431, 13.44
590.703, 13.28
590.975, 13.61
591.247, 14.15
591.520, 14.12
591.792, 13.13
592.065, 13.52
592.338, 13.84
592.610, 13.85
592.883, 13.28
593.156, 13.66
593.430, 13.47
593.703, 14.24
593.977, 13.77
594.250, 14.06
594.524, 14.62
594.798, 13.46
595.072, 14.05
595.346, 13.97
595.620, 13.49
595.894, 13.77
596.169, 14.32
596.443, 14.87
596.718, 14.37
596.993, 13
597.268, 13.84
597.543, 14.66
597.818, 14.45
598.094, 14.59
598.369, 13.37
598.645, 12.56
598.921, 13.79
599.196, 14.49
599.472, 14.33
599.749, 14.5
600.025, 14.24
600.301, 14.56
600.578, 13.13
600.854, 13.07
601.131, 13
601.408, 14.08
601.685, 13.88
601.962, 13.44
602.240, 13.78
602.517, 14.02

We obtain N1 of 33.5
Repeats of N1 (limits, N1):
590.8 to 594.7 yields 34.5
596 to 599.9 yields 35.2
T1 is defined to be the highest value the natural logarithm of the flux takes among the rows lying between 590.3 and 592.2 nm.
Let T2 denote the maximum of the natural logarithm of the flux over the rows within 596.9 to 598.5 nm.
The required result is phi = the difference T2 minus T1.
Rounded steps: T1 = 2.65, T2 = 2.69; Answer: 0.035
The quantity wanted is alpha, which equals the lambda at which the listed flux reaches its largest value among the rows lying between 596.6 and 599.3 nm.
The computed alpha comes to 597.543 nm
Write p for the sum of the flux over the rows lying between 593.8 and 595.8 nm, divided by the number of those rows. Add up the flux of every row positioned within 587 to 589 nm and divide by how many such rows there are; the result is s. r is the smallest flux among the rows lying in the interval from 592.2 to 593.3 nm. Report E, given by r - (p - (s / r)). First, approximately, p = 13.9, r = 13.28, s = 13.3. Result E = 0.4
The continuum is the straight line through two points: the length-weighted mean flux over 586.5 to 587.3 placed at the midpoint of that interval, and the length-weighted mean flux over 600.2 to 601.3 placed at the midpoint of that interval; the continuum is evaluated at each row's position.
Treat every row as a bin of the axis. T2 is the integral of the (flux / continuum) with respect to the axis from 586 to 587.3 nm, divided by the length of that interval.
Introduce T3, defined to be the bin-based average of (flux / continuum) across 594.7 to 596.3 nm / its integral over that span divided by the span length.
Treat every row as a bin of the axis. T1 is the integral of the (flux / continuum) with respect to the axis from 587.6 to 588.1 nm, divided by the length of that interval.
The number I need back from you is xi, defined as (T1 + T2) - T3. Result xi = 1.0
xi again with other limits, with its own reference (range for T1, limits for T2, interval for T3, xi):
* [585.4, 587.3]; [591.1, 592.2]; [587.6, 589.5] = 1.1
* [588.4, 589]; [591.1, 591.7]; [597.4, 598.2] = 0.7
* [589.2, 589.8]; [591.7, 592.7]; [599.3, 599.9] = 0.6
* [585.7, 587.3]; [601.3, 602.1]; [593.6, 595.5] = 1.0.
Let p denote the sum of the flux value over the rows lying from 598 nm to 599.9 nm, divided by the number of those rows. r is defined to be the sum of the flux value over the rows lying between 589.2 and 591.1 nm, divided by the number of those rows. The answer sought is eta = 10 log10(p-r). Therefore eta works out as 3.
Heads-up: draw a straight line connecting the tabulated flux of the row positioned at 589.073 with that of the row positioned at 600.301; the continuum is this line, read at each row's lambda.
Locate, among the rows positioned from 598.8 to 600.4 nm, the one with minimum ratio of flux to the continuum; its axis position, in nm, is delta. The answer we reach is 600.025 nm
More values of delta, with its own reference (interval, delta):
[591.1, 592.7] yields 591.792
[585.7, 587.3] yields 586.097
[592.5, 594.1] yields 593.977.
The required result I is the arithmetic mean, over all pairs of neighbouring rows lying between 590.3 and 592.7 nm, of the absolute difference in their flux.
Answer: 0.35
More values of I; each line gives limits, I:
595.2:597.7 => 0.67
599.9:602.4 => 0.49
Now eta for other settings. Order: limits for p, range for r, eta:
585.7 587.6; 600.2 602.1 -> -11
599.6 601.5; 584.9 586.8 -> -10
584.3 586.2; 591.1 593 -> -5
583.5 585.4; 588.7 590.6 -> 5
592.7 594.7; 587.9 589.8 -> 4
